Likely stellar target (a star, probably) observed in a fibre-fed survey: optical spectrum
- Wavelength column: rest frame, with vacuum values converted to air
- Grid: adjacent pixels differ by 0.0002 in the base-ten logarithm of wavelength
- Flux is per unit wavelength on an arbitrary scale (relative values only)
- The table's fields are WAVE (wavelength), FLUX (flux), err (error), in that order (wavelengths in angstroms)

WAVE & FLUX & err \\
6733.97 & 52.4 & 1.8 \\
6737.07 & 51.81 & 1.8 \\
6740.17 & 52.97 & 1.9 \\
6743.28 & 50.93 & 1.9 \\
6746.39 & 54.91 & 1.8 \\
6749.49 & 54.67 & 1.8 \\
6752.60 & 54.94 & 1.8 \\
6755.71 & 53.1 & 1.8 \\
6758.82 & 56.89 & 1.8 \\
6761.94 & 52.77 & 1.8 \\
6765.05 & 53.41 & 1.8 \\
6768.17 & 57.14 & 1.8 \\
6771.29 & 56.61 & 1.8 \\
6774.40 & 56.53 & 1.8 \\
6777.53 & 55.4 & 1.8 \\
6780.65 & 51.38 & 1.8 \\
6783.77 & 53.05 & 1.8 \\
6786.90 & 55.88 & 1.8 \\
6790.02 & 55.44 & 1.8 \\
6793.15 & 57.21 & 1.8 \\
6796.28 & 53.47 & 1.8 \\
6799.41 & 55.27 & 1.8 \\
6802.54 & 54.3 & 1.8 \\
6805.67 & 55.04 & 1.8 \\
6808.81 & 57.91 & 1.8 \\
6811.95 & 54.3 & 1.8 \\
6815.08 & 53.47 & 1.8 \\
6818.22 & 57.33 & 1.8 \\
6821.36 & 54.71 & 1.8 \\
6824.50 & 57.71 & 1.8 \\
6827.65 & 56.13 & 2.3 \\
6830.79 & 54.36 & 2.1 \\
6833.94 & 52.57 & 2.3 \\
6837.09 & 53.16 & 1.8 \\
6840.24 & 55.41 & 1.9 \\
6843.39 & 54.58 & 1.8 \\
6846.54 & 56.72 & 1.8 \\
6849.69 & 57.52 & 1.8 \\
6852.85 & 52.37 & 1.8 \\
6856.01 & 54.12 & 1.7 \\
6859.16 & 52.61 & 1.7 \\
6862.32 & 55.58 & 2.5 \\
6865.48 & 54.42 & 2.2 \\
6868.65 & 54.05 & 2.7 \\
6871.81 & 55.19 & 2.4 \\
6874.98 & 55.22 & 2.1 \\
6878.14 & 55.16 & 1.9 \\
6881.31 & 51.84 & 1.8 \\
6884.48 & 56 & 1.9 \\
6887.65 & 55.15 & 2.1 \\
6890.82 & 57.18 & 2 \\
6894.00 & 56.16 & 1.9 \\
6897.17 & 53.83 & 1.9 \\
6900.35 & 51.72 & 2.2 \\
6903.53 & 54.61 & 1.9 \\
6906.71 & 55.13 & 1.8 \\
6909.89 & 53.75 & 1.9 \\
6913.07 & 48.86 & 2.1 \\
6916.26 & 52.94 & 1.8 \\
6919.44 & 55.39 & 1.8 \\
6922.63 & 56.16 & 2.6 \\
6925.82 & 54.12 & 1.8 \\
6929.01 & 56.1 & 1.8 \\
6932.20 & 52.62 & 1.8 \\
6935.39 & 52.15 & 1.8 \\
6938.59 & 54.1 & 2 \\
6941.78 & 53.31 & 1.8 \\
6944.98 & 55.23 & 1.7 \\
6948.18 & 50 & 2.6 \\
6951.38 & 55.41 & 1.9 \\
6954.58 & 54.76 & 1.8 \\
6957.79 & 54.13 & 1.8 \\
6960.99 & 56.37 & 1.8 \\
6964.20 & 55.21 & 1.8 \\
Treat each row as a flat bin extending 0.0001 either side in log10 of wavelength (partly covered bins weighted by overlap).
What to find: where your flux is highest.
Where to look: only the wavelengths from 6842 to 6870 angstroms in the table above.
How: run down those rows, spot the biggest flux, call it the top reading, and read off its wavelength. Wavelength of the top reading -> 6849.69 angstroms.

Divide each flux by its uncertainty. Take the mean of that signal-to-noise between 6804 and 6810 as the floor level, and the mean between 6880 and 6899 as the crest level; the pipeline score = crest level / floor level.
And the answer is 0.91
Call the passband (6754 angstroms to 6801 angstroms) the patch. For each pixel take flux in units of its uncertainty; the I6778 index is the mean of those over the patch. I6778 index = 30.5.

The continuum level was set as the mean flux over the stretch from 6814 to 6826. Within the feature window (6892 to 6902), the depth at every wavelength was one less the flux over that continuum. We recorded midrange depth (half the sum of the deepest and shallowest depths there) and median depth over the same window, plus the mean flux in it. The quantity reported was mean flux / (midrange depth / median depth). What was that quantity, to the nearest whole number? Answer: 57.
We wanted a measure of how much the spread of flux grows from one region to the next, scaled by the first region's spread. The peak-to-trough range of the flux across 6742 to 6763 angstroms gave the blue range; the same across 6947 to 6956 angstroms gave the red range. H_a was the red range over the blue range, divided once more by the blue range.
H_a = 0.152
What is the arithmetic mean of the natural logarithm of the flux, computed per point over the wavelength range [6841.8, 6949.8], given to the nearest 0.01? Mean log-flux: 3.99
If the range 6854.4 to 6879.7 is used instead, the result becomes 4.00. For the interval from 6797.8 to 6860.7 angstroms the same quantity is 4.01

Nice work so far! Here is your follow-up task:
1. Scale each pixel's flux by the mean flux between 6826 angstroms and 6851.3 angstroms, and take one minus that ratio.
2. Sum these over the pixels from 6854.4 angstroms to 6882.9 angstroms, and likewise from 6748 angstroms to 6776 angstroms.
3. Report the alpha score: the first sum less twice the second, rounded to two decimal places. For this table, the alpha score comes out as 0.15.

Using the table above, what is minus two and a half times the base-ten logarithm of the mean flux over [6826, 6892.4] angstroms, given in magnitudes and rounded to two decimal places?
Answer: -4.35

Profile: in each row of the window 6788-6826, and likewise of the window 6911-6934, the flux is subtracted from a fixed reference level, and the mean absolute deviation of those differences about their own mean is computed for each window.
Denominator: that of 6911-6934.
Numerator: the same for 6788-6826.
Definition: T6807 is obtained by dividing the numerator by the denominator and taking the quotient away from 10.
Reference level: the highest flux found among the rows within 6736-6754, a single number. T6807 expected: 9.3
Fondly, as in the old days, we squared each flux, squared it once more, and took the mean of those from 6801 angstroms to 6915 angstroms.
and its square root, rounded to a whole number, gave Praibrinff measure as 2999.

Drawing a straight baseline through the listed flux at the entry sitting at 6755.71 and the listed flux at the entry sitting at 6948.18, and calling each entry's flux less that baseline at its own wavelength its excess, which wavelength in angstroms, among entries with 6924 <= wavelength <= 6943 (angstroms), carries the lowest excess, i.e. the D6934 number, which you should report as 6935.39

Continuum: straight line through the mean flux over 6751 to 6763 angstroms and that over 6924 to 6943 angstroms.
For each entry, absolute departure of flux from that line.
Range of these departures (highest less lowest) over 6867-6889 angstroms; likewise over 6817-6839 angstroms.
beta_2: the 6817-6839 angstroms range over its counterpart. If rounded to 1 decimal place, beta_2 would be 1.6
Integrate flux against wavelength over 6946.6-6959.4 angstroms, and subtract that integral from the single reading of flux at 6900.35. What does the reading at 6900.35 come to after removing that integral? -634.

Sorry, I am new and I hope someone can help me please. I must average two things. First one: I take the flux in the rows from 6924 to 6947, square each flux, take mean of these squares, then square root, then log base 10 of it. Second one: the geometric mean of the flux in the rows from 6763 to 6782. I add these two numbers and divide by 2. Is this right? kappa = 28.4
